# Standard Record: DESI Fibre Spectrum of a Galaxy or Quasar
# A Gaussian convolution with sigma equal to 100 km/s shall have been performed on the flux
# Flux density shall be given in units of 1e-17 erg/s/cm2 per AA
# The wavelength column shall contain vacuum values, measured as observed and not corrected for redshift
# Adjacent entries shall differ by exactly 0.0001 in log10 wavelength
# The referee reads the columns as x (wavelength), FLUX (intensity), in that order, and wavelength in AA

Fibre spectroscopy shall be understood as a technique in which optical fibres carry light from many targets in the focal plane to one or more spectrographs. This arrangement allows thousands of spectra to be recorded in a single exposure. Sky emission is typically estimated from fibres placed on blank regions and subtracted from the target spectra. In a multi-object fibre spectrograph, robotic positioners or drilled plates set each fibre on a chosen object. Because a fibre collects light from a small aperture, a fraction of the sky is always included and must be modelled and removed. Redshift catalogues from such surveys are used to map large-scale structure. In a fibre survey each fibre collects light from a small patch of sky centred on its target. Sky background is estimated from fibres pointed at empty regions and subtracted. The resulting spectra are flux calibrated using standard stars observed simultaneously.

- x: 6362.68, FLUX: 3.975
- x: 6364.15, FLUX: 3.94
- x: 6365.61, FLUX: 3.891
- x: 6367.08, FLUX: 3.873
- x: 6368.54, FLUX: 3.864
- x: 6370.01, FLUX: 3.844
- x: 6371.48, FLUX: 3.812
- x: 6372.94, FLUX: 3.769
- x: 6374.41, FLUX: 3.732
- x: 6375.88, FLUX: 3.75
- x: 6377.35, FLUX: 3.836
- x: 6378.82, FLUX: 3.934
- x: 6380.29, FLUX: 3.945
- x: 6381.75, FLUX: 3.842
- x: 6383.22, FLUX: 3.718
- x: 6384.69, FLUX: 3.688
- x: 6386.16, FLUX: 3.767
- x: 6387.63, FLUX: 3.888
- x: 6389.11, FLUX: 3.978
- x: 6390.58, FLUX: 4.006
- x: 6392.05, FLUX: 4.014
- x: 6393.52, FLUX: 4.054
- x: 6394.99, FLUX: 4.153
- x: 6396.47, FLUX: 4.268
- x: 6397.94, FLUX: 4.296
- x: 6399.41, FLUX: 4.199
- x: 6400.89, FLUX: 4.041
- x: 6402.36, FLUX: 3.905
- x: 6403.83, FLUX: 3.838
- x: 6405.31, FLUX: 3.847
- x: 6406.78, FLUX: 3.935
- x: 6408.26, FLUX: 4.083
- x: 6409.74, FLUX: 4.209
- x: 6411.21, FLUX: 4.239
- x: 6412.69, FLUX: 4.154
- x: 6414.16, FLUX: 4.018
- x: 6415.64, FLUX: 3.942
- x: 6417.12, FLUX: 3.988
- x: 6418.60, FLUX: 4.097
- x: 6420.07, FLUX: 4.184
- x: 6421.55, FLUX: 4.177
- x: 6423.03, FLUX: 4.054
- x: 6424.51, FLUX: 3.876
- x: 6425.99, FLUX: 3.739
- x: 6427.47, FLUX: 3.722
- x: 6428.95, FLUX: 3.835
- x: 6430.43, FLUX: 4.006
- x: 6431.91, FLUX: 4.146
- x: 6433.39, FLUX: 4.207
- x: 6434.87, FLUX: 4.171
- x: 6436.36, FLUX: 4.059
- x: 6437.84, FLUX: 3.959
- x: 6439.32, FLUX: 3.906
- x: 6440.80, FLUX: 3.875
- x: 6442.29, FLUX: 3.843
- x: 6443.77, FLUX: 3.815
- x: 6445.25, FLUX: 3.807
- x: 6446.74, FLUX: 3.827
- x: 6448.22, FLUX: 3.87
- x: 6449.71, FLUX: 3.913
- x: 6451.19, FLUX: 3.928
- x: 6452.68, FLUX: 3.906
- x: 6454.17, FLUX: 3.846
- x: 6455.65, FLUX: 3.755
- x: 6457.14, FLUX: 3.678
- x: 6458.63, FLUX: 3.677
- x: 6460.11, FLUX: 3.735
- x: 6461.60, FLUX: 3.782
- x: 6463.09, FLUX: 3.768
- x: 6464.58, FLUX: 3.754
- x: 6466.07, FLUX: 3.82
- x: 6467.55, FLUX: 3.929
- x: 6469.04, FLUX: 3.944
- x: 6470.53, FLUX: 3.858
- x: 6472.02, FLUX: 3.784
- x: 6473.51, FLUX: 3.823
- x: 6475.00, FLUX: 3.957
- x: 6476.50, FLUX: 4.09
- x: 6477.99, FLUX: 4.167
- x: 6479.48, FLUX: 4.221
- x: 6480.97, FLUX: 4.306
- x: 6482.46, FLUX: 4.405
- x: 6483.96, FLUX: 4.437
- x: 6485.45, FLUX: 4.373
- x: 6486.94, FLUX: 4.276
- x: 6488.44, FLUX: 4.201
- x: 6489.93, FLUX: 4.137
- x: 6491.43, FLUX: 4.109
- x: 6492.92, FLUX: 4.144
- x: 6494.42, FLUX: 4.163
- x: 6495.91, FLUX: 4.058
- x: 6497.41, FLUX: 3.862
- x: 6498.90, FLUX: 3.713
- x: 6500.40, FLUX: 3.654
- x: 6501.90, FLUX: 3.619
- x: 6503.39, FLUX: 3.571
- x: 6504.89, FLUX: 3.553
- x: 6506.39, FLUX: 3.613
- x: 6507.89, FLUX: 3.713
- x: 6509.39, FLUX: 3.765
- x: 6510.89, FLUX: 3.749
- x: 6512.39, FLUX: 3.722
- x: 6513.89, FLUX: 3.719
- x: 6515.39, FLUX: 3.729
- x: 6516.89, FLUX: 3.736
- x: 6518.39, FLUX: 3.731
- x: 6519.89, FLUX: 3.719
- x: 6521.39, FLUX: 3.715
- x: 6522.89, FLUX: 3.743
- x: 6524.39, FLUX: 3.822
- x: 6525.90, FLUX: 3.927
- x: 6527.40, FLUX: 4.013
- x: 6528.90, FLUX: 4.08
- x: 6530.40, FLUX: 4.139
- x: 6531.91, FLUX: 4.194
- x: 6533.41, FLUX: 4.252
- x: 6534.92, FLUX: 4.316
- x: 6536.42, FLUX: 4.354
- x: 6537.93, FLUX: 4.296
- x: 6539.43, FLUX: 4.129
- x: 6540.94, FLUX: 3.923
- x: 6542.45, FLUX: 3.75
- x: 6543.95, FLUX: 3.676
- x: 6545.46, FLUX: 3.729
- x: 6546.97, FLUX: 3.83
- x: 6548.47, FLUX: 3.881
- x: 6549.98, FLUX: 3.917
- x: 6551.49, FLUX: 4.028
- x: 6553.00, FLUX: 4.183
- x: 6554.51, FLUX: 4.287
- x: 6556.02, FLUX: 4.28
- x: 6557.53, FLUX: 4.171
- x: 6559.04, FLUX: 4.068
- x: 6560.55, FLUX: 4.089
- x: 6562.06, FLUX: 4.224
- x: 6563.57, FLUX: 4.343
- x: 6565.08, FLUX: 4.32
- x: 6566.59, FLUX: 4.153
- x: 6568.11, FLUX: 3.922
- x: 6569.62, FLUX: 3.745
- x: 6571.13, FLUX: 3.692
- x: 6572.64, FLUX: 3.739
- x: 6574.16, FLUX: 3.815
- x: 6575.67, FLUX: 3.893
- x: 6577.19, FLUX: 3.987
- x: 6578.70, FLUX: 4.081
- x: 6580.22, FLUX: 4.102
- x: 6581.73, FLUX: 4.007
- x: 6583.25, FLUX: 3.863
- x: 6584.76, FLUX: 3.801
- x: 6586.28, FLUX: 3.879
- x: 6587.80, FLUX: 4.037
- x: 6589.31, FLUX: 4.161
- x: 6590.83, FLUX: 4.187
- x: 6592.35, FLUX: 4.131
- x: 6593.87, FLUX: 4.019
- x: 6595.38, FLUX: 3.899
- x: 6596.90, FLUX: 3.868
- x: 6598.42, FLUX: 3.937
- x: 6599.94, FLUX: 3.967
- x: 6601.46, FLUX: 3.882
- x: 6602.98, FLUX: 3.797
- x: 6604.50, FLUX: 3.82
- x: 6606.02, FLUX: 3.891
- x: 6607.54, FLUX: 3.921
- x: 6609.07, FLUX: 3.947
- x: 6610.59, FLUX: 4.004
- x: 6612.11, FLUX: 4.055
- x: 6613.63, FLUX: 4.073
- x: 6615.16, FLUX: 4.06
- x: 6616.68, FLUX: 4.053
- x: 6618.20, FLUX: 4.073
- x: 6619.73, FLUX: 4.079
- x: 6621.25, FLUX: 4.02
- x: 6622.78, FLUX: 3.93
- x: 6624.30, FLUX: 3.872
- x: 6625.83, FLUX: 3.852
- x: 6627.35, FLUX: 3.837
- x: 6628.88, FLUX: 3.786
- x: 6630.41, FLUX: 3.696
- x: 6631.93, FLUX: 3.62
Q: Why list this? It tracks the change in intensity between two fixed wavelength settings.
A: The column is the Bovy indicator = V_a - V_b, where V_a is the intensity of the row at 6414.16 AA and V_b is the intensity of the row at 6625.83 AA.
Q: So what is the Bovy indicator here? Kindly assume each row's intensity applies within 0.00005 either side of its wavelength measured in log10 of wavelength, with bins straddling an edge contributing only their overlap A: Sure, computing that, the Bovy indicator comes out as 0.17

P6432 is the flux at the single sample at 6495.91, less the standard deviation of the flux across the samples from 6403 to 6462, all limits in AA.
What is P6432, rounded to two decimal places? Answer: 3.90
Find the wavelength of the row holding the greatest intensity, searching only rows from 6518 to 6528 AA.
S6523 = 6527.40 AA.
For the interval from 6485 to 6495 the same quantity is 6485.45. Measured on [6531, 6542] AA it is 6536.42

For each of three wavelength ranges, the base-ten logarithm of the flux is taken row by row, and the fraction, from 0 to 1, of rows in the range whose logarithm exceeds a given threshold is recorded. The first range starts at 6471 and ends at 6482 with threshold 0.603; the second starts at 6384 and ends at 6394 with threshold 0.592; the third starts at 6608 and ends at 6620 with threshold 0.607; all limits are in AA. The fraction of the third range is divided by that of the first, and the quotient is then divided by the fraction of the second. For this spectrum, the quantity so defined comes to 2.3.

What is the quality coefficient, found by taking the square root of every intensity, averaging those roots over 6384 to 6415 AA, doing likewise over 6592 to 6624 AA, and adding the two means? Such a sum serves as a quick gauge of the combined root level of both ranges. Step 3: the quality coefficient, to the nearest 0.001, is 3.999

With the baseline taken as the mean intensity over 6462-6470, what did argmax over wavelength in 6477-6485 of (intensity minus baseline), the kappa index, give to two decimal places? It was 6483.96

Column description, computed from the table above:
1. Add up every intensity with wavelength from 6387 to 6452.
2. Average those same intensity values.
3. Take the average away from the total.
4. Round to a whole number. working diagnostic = 172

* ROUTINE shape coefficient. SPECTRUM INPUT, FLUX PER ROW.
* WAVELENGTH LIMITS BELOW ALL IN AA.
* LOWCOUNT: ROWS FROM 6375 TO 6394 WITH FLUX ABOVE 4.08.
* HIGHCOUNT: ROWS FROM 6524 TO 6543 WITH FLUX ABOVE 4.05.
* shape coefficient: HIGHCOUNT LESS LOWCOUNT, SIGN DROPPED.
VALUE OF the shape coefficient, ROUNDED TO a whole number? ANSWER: 8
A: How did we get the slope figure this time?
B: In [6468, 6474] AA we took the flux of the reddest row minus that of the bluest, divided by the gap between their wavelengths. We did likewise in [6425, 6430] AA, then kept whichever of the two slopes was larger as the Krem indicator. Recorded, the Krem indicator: 0.032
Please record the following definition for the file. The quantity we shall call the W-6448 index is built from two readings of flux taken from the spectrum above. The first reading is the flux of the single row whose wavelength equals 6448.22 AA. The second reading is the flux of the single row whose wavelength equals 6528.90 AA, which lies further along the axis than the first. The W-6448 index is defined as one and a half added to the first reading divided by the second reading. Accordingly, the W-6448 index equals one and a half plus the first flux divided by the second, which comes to 2.45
